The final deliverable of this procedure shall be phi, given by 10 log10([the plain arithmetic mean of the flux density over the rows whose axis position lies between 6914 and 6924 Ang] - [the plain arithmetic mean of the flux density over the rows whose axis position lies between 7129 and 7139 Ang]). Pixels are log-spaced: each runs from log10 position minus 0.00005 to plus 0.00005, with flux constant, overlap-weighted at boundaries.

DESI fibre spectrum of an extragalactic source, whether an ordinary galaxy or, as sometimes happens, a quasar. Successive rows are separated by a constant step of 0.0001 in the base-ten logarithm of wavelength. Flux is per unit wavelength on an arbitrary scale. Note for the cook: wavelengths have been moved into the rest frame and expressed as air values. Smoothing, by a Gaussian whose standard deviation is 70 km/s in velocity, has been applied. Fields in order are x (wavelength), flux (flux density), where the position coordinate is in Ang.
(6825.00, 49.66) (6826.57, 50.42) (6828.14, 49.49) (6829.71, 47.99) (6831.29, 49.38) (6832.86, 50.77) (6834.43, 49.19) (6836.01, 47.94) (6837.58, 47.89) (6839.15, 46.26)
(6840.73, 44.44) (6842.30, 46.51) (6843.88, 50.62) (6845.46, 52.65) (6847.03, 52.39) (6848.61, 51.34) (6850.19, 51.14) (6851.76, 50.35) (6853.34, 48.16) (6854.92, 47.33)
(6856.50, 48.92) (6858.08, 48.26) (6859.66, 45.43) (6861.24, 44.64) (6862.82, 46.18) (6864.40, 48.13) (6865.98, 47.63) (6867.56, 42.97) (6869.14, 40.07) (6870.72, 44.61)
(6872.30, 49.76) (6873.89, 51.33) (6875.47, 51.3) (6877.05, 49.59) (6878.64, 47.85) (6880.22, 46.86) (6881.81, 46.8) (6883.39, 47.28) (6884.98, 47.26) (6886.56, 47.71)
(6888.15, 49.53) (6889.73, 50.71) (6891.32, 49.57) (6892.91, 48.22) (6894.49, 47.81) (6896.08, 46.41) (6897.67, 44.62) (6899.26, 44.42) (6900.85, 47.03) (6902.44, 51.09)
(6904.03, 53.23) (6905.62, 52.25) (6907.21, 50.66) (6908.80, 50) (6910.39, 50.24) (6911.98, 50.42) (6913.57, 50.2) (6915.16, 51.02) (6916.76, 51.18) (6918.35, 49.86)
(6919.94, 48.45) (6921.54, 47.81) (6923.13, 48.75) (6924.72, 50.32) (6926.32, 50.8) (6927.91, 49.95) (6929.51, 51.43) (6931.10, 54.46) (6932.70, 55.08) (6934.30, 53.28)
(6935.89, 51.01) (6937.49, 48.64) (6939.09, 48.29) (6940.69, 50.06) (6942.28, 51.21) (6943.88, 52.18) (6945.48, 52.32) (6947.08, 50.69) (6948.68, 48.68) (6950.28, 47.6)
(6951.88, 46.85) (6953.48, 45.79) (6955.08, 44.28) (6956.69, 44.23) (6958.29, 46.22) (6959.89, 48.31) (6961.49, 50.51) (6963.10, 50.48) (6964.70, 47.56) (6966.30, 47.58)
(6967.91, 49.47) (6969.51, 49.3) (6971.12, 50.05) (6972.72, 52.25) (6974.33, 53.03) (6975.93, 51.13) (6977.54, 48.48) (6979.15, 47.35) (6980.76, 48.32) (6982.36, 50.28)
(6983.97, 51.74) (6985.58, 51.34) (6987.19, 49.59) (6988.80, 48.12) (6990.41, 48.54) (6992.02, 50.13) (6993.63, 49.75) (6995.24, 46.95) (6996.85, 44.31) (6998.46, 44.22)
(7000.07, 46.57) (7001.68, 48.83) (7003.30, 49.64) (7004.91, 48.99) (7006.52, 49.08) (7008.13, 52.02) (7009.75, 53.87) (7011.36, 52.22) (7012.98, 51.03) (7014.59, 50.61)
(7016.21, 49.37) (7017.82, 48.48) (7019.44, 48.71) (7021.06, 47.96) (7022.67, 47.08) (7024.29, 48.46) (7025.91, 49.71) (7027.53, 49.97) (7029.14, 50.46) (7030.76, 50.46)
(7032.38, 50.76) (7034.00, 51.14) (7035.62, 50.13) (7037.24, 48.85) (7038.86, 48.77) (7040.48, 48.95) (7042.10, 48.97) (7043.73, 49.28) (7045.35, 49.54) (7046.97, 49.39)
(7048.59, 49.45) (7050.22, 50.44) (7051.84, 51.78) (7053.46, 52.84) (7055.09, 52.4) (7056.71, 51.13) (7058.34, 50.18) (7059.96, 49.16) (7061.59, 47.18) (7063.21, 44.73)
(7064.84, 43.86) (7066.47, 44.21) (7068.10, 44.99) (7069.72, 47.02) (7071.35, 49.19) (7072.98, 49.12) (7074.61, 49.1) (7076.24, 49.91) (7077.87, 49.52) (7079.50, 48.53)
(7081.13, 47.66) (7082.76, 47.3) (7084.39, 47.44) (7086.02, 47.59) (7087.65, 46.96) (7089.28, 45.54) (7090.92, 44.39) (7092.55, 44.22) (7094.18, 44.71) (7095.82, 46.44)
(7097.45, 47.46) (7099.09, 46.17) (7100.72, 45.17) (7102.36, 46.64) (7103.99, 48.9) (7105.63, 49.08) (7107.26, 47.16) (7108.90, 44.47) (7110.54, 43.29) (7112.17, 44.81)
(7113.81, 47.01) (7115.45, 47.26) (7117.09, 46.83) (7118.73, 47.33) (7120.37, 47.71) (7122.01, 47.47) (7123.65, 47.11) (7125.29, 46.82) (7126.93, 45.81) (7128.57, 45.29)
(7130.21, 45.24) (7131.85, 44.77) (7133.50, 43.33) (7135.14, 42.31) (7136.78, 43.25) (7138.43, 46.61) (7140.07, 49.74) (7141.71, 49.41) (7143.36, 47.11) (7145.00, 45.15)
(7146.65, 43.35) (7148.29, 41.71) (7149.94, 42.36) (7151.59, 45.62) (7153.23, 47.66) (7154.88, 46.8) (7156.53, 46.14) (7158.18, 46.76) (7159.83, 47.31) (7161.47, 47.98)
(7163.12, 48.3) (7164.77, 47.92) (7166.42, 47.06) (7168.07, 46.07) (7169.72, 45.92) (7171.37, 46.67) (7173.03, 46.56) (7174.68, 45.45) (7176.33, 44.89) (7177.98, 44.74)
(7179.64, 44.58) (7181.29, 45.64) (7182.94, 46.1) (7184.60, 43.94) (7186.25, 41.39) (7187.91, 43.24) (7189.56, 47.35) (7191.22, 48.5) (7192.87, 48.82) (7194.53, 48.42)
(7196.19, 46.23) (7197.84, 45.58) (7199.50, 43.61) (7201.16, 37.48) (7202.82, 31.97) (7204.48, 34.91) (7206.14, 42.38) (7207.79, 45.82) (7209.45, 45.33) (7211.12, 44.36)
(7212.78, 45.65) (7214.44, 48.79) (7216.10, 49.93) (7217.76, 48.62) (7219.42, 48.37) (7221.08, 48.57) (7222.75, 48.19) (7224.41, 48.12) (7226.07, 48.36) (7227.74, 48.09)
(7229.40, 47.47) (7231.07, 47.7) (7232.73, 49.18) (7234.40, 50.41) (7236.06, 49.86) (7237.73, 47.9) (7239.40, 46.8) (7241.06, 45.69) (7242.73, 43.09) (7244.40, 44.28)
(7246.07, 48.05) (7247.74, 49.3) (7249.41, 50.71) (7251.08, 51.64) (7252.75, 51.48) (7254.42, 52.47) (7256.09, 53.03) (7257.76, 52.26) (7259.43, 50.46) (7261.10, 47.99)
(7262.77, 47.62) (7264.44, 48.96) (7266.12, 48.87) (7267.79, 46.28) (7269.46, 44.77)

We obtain 7.2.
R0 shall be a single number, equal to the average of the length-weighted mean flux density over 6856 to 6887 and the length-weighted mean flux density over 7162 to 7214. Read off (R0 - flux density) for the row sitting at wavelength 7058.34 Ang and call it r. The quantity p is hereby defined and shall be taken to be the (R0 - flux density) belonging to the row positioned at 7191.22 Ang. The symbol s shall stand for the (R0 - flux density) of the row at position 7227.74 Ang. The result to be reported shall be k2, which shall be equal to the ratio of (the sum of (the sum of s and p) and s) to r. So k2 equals 2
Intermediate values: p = -2.6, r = -4.3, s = -2.2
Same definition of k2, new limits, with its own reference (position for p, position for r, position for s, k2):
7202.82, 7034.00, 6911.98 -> -1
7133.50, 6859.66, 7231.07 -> -2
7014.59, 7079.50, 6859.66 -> 1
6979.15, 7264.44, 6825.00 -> 3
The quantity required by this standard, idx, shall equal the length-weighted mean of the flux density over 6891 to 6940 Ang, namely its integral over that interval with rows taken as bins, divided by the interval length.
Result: 49.9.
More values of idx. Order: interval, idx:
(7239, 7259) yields 49.1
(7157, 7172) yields 47.1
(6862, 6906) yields 47.8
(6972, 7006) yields 49.0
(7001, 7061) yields 50.0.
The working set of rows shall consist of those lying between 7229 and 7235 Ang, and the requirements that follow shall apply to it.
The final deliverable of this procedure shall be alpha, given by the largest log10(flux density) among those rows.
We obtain 1.703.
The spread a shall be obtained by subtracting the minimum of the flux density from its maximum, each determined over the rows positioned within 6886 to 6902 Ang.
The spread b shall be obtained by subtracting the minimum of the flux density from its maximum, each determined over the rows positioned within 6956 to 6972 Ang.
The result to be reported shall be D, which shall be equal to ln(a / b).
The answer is 0.0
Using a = 6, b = 6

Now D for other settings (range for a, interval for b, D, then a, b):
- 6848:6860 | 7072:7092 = 0.1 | 6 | 6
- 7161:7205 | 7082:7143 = 0.8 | 17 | 7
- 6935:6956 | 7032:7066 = -0.1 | 8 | 9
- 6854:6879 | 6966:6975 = 0.7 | 11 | 5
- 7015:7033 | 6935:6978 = -0.9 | 4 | 9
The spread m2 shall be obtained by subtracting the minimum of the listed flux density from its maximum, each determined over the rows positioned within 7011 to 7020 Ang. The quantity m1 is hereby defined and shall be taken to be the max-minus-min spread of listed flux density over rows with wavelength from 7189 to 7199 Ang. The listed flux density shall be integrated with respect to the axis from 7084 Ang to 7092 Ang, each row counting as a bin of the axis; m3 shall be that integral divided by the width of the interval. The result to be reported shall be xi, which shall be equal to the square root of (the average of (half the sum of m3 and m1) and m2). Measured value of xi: 3.77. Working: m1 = 3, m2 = 3.7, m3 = 46.3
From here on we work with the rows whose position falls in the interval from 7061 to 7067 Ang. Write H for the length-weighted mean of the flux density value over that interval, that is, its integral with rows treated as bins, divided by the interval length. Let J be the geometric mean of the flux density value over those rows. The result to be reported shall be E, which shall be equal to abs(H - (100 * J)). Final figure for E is 4453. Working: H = 45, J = 45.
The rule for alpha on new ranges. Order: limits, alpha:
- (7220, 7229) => 1.686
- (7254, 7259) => 1.725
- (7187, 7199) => 1.689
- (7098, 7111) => 1.691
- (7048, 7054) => 1.723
